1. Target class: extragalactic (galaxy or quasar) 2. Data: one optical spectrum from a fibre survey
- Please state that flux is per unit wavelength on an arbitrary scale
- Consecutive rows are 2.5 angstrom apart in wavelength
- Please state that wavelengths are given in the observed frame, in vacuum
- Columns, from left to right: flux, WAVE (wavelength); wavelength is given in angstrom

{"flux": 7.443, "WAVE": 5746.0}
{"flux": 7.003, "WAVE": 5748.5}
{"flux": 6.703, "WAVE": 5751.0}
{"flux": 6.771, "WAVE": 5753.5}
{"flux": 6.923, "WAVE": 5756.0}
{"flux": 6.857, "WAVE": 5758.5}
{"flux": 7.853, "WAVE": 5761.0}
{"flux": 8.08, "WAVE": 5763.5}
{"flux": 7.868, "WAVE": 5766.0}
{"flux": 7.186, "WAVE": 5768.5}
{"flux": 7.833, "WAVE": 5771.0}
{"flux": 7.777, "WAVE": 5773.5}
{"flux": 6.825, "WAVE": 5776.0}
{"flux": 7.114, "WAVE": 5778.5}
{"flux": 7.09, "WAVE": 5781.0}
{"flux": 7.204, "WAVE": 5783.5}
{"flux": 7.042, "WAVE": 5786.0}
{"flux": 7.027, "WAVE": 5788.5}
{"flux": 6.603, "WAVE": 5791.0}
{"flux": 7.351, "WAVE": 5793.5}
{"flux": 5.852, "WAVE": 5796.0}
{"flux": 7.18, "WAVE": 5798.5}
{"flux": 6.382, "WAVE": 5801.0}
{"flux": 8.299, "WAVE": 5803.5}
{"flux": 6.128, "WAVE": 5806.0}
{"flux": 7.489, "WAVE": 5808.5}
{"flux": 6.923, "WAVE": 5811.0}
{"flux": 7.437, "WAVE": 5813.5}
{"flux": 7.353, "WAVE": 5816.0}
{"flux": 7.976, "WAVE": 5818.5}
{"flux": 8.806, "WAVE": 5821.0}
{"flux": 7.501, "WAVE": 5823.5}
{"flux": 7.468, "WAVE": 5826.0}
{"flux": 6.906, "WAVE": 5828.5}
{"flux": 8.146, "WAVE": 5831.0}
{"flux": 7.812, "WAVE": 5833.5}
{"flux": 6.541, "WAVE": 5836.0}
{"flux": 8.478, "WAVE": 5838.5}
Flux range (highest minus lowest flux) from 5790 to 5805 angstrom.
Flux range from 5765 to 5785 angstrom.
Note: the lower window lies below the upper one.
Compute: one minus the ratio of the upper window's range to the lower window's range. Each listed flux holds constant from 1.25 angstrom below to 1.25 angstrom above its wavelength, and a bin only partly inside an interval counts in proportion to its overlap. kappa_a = -1.3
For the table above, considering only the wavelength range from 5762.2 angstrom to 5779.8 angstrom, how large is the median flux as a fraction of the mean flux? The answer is 1.03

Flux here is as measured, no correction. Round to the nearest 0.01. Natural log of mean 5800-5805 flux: 1.99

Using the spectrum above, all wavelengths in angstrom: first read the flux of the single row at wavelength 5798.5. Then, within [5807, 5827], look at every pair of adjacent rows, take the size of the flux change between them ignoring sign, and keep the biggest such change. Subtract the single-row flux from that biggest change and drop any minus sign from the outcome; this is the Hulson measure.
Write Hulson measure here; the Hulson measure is 5.9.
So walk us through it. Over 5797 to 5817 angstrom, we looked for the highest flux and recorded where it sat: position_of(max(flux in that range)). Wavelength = 5803.5 angstrom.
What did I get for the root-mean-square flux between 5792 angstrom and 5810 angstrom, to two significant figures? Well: 7.0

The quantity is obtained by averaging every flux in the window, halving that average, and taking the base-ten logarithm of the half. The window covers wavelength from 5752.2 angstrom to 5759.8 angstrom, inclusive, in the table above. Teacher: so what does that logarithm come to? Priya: 0.535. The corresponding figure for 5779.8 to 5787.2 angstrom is 0.551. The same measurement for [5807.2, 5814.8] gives 0.561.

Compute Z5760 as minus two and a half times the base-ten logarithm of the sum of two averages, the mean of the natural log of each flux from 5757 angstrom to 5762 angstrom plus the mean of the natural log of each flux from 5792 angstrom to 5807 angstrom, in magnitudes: -1.48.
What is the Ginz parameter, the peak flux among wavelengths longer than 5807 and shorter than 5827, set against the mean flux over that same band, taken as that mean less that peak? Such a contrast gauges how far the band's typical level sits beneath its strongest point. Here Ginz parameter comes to -1.2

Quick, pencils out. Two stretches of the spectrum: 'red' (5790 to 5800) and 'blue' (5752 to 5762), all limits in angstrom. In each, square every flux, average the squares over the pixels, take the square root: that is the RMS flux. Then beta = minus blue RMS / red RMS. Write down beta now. -1.05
